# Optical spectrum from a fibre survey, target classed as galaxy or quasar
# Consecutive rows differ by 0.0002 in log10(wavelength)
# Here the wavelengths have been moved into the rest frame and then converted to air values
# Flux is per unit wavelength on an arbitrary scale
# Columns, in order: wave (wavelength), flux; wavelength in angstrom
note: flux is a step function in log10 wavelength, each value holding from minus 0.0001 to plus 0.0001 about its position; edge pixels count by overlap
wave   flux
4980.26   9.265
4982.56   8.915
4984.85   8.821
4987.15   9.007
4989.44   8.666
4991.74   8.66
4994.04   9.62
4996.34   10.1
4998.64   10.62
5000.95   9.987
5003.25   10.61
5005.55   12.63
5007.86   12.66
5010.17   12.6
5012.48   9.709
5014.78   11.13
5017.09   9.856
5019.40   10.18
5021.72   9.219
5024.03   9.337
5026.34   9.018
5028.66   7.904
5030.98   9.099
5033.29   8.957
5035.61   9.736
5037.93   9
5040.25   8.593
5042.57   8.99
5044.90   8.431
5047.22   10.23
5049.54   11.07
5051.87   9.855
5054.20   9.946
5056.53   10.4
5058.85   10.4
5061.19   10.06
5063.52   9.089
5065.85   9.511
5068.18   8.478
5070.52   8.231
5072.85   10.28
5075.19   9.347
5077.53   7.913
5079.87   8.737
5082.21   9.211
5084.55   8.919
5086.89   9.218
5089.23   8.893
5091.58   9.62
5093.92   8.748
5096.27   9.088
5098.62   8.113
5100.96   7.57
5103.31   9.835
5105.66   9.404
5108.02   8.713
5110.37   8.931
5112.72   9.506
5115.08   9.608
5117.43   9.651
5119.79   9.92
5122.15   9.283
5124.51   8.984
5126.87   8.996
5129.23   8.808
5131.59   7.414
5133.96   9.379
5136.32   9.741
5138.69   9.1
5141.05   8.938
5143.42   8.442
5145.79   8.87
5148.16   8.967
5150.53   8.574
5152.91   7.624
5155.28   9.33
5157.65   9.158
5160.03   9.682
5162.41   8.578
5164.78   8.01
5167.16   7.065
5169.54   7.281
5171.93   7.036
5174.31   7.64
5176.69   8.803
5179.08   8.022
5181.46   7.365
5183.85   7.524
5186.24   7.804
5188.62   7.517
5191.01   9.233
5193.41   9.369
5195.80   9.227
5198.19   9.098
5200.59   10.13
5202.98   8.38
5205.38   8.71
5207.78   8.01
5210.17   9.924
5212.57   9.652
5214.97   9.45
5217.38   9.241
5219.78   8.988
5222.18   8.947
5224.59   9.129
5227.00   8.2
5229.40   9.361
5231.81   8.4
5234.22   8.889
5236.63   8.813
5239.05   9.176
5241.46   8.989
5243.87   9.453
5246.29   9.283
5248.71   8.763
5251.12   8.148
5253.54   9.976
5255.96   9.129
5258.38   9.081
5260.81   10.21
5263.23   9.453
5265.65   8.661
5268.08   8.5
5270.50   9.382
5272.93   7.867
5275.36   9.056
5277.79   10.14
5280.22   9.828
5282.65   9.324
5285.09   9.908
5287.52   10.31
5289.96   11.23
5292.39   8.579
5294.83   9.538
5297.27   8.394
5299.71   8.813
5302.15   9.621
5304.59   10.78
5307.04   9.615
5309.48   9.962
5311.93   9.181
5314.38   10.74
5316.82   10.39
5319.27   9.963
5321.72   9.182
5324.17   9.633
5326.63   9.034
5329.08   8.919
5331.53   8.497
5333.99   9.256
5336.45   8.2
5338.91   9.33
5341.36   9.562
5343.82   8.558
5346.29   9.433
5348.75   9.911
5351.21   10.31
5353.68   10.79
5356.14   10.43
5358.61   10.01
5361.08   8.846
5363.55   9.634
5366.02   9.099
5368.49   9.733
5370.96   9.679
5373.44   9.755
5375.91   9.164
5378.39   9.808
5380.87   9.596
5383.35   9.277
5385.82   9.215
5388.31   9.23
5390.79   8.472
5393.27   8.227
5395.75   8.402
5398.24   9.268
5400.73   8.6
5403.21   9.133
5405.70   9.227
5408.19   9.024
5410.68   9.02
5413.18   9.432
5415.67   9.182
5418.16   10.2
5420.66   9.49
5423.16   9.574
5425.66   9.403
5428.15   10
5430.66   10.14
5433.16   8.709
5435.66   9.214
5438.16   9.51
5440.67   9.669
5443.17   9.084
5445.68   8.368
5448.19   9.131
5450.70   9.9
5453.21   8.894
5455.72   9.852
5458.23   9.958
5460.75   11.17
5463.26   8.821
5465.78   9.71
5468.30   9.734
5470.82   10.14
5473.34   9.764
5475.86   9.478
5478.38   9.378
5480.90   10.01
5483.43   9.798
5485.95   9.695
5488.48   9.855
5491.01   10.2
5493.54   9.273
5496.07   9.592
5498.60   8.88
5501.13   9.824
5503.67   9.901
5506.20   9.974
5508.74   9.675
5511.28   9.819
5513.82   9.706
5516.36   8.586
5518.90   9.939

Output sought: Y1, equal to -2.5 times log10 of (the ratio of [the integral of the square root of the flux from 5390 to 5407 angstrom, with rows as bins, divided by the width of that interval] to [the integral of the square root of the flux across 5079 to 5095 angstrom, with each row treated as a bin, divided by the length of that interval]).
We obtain 0.02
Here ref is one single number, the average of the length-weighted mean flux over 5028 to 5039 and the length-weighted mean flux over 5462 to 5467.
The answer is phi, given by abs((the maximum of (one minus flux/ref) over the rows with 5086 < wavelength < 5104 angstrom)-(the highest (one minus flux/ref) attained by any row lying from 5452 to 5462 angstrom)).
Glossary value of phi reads 0.15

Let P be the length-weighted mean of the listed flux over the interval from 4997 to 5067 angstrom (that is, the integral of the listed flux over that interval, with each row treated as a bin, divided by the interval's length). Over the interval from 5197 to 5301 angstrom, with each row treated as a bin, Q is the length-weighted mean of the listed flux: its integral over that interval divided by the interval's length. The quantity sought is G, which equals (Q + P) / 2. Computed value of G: 9.6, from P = 10.0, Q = 9.2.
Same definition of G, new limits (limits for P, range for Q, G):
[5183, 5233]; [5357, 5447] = 9.1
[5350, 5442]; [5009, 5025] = 9.9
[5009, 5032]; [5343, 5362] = 9.8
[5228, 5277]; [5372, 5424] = 9.1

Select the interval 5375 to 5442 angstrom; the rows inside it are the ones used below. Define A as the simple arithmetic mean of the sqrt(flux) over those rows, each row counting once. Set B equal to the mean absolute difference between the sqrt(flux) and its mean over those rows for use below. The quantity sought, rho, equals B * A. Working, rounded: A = 3.04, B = 0.060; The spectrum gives 0.18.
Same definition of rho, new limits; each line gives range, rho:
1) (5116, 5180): 0.35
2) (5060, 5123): 0.26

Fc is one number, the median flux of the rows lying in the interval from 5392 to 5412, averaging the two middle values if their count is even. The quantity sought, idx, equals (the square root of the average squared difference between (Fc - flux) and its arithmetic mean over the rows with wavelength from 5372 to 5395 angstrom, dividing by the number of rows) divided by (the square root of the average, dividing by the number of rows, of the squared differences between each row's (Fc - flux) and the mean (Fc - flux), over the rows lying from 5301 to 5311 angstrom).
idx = 1.1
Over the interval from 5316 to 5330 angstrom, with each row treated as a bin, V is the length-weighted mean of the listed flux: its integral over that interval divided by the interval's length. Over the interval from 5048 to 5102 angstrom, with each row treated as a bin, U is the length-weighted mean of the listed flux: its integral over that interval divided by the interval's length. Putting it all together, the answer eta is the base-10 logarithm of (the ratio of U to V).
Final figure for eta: -0.011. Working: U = 9.26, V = 9.51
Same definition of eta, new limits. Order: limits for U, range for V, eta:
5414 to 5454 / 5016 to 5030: 0.008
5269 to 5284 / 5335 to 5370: -0.014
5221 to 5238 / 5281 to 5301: -0.033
